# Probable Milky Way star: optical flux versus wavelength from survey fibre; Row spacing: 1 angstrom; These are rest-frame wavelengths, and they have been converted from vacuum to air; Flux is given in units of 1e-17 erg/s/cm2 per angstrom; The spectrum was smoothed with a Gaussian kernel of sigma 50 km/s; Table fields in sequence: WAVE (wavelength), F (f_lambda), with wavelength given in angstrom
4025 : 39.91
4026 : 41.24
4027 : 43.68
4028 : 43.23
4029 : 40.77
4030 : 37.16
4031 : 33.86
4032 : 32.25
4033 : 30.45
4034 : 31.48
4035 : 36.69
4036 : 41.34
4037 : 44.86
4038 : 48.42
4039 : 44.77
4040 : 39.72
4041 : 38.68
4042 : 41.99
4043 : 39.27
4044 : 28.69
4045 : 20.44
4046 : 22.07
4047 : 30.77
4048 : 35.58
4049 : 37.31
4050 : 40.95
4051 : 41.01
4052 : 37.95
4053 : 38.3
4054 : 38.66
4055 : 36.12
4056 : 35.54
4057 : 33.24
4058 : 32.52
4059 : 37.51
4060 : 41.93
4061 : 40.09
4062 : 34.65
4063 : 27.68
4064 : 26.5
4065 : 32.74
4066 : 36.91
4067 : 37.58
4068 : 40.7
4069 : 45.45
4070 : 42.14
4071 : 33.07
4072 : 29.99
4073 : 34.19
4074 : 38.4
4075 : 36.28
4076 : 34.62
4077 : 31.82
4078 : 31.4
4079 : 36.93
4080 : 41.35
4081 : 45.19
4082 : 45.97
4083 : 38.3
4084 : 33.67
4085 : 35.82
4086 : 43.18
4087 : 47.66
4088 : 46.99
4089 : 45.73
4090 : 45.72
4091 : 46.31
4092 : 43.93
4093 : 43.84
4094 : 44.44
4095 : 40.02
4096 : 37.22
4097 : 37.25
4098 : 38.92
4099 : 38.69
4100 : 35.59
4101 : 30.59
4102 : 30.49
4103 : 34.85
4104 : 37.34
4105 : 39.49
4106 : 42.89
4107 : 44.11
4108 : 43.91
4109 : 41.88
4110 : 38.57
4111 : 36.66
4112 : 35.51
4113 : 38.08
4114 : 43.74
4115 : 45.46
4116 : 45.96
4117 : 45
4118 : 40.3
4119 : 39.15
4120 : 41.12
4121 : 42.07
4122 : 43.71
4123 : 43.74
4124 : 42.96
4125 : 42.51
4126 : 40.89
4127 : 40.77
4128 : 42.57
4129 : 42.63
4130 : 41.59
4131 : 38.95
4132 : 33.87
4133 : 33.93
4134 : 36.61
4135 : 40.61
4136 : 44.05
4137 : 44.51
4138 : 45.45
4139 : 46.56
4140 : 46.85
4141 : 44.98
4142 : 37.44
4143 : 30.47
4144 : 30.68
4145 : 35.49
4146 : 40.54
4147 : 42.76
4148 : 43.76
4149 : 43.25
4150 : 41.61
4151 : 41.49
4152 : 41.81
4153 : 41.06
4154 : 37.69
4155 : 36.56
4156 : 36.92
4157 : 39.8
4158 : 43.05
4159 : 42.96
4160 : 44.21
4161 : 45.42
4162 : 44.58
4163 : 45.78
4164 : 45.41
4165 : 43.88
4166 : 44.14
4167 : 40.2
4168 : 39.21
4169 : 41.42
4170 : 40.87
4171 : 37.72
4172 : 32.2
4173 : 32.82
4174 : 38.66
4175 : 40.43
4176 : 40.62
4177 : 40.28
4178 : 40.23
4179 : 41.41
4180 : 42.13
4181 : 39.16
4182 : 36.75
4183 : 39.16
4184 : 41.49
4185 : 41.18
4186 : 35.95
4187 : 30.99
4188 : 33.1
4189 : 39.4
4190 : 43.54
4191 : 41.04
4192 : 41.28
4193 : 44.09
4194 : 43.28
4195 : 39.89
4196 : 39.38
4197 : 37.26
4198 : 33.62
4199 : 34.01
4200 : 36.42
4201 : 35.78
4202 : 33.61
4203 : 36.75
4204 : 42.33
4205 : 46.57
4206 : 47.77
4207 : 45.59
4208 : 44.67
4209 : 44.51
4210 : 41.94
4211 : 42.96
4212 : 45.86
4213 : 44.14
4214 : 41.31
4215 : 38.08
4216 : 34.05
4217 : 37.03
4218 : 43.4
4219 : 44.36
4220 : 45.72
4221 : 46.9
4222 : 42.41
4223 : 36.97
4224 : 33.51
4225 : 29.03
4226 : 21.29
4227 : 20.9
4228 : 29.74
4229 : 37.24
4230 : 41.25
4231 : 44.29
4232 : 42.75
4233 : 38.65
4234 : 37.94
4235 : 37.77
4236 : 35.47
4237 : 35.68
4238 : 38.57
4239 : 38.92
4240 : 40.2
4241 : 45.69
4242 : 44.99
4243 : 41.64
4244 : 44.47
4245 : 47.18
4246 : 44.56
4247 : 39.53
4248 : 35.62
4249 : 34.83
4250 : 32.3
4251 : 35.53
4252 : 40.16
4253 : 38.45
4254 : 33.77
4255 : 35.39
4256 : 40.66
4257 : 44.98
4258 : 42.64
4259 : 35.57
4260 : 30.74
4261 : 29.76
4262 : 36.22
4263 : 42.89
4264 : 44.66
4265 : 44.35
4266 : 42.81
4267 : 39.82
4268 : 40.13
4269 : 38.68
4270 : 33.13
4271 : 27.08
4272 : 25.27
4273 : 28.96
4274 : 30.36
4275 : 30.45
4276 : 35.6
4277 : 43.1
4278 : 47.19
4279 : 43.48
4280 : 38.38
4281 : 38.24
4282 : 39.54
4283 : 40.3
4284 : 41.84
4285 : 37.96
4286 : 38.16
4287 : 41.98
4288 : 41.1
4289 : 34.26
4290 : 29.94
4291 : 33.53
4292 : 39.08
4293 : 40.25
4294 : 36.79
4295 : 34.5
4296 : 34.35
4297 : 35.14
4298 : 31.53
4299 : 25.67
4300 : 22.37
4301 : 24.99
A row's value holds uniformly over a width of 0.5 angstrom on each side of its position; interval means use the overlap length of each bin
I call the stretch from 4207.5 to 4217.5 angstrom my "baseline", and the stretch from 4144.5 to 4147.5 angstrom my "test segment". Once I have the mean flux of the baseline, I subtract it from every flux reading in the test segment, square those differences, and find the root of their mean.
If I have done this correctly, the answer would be 3.6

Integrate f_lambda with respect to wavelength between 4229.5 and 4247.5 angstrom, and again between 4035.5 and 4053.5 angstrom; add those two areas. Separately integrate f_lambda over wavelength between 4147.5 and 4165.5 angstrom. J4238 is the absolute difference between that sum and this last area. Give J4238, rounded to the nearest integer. 652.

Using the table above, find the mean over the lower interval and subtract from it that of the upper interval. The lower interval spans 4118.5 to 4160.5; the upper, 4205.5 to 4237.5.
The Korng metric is 2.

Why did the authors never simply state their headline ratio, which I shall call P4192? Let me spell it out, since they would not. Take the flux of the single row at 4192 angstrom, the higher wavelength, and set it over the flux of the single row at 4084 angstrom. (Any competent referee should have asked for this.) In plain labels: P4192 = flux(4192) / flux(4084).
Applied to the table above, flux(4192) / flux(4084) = 1.23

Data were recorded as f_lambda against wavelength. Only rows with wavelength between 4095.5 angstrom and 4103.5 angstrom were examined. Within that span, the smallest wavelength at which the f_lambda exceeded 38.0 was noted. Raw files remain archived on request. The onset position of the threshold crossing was 4098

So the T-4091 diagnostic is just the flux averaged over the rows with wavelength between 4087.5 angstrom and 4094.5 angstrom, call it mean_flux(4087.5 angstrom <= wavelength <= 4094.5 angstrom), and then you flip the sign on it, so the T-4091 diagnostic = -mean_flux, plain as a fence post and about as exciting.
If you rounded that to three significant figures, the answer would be -45.3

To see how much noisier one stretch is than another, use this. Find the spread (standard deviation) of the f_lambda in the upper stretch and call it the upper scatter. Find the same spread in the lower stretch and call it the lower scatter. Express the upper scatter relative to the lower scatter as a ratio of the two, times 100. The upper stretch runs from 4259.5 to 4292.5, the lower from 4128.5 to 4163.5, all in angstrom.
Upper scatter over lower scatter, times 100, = 131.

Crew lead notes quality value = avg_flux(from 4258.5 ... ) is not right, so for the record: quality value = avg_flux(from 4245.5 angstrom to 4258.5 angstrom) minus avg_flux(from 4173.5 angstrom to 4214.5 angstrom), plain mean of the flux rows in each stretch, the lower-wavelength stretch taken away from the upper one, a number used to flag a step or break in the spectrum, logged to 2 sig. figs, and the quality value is -1.9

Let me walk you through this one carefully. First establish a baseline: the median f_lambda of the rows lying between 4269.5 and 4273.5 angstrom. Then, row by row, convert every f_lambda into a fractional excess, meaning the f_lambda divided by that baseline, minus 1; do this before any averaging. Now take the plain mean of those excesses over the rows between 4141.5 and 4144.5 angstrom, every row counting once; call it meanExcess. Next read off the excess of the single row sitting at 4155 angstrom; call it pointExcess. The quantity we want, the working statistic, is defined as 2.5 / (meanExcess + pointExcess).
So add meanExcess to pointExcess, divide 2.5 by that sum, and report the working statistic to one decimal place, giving 5.2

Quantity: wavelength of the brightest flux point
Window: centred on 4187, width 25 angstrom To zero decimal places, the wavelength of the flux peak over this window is 4193 angstrom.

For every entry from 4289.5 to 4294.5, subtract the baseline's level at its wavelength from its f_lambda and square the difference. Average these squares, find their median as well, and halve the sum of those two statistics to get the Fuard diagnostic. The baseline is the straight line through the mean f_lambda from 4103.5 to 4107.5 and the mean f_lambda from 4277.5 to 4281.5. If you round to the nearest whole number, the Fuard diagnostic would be 38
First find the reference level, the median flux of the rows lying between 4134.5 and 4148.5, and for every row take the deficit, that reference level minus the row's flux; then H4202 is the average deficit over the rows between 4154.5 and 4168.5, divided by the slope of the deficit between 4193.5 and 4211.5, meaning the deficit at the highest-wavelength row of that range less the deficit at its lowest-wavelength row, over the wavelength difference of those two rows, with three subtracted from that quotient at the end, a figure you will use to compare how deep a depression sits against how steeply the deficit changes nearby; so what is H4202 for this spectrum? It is 48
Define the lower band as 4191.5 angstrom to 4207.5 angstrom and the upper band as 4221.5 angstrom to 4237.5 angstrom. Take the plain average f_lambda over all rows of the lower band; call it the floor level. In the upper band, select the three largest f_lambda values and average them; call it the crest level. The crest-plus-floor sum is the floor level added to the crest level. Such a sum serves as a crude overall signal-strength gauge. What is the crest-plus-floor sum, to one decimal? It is 83.0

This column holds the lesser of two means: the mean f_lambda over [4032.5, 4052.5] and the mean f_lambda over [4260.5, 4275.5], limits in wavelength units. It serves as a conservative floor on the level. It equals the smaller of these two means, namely 35.6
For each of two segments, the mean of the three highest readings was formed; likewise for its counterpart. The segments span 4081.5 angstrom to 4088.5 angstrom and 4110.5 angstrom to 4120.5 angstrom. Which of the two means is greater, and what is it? 46.9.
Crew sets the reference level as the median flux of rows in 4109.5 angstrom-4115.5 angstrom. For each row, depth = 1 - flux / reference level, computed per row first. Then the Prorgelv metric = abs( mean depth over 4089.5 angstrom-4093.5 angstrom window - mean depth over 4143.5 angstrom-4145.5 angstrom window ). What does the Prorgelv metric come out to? 0.3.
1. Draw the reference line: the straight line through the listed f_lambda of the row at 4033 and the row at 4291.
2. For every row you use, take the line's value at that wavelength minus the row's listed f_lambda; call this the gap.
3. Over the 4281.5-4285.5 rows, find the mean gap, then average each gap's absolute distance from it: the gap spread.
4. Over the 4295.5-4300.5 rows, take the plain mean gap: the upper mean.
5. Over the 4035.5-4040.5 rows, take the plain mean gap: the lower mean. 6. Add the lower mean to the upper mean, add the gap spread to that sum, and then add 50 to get 42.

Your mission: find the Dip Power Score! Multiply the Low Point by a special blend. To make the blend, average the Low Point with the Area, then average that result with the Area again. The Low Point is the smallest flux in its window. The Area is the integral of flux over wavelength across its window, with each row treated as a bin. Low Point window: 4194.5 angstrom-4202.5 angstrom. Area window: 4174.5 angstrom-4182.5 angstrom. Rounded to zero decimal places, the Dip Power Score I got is 8374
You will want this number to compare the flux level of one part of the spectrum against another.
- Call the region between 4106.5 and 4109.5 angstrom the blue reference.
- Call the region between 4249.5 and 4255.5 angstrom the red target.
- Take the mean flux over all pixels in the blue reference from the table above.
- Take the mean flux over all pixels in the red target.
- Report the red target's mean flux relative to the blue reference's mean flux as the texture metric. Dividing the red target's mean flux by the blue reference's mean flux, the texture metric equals 0.83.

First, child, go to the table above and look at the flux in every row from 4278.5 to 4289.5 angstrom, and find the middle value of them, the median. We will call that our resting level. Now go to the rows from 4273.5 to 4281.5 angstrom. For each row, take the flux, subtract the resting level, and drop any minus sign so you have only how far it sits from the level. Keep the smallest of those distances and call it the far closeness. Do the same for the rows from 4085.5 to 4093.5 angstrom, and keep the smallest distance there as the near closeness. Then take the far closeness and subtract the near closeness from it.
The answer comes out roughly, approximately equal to -2.5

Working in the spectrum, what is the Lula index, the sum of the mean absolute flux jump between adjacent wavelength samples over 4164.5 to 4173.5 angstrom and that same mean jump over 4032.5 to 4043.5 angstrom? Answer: 5.5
